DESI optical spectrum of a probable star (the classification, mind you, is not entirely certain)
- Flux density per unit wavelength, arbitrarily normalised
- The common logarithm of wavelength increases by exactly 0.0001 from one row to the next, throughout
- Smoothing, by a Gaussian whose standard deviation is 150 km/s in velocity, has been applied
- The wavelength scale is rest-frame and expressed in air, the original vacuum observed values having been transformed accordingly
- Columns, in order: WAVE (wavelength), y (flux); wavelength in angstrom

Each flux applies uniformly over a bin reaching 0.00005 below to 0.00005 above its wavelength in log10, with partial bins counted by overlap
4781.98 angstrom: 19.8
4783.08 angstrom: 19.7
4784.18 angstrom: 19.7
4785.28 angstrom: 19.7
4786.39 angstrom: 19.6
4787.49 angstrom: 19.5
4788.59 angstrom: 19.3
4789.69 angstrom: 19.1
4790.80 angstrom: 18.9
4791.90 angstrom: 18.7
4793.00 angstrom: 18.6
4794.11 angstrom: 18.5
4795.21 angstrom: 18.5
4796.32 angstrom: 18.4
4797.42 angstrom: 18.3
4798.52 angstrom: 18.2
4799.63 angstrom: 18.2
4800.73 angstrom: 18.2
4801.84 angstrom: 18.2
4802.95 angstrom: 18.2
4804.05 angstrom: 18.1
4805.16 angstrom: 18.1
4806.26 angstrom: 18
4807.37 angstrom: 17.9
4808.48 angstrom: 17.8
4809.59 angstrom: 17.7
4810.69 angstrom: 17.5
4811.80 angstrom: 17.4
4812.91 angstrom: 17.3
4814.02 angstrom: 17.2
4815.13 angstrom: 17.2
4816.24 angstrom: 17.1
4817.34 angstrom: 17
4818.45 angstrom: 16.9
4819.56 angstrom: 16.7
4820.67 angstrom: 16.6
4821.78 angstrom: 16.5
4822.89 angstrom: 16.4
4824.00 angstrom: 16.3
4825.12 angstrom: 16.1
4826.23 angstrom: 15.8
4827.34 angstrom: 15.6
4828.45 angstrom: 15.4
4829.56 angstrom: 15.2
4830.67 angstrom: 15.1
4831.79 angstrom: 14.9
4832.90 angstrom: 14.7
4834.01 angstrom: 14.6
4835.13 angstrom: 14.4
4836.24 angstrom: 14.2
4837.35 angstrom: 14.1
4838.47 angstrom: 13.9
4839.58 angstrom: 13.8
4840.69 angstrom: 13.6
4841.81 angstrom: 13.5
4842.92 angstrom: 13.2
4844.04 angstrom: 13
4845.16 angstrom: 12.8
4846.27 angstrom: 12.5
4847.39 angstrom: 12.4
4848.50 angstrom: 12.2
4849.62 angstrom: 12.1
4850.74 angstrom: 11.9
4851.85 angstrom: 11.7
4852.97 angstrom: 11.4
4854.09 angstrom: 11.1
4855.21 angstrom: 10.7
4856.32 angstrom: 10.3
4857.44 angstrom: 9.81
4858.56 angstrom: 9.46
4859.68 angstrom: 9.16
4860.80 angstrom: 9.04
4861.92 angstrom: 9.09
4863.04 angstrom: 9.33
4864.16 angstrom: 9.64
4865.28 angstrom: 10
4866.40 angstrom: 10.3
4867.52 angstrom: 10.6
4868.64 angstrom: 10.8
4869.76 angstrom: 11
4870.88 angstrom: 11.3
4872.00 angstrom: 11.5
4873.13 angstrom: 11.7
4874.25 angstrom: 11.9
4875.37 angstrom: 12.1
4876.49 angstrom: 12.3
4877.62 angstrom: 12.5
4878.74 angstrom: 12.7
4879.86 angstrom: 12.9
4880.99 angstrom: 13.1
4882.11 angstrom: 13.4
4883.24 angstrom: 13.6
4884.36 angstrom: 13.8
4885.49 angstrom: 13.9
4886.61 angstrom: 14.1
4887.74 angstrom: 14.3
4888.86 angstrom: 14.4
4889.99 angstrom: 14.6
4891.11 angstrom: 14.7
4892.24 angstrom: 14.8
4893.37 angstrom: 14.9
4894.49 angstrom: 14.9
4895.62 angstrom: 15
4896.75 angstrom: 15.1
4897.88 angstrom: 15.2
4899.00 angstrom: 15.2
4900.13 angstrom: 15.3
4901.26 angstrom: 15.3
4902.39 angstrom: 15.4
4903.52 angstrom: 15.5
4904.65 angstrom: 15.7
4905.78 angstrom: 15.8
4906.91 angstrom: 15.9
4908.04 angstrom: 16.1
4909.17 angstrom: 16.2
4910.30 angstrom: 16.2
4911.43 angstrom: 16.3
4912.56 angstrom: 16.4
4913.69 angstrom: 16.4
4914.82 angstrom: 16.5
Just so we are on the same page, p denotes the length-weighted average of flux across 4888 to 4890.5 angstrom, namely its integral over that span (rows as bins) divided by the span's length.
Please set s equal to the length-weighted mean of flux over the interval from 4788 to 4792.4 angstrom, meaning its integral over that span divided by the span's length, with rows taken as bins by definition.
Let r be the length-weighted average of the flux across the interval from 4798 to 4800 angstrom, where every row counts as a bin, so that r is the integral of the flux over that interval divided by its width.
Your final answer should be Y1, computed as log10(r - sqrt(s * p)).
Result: 0.19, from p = 14.5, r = 18.2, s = 19.0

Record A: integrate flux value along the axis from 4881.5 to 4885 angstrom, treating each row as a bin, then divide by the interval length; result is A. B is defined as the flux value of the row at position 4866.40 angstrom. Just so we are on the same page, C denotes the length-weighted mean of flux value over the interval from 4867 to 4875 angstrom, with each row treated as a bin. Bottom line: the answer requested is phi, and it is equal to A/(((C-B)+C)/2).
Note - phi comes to 2.22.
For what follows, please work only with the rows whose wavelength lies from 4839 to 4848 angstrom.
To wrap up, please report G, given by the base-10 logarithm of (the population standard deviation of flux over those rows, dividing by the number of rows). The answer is -0.32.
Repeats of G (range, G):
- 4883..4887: -0.74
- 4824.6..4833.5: -0.36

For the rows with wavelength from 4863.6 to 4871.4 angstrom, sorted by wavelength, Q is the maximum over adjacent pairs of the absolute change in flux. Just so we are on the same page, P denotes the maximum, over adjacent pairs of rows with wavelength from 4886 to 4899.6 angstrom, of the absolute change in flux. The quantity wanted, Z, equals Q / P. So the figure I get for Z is 1.8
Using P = 0.200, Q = 0.36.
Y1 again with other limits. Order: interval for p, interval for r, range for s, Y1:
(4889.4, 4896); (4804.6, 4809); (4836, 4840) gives 0.55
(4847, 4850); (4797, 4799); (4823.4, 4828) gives 0.64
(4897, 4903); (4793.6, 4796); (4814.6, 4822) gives 0.38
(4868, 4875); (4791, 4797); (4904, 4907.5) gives 0.71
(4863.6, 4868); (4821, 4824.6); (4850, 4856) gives 0.75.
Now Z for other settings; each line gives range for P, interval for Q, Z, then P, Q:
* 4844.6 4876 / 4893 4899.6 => 0.2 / 0.490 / 0.10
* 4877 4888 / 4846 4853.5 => 1.0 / 0.300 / 0.30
